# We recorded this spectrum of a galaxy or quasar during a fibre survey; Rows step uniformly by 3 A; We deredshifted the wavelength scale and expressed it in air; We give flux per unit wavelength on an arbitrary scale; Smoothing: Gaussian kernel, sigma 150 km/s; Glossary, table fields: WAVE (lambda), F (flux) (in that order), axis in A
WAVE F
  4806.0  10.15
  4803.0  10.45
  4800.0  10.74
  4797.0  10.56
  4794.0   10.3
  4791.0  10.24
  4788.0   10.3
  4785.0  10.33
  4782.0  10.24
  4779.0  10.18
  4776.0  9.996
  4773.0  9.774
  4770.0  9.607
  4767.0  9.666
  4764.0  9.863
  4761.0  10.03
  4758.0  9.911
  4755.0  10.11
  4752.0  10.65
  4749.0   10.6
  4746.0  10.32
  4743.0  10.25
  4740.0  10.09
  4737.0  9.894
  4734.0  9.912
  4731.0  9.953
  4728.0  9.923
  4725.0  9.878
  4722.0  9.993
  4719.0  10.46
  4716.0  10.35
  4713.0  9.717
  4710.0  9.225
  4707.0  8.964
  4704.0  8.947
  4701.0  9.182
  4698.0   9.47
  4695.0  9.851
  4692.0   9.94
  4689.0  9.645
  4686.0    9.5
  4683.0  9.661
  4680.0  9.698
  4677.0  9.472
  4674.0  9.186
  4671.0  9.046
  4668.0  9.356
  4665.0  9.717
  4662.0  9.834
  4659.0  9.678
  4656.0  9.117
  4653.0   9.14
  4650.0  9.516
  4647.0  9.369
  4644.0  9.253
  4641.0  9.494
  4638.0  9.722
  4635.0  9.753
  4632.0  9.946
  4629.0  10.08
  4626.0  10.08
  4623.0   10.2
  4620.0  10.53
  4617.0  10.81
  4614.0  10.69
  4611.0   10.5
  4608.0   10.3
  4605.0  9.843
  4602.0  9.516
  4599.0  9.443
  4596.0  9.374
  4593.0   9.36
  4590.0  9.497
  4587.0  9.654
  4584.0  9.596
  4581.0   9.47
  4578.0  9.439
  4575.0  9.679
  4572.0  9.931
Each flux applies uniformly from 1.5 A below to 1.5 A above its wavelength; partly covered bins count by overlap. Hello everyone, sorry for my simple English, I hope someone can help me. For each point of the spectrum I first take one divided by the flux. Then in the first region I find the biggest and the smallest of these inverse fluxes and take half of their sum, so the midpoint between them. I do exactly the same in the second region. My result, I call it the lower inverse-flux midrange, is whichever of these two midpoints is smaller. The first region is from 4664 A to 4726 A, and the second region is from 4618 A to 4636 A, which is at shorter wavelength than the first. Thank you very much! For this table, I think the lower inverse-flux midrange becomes 0.099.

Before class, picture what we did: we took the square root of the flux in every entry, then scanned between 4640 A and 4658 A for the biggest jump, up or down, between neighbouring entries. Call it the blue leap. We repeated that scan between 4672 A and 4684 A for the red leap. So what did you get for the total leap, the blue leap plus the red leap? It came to 0.108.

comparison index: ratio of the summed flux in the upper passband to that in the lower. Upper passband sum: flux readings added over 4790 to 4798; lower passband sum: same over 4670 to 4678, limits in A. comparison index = 1.12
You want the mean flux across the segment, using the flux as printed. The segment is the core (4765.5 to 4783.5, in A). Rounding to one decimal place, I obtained 9.9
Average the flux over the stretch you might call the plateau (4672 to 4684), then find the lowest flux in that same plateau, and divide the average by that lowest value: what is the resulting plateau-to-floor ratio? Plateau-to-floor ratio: 1.03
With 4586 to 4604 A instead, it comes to 1.01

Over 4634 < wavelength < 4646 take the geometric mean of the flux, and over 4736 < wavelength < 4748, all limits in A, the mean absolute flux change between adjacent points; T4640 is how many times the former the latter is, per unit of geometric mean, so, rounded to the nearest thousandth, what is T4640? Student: 0.015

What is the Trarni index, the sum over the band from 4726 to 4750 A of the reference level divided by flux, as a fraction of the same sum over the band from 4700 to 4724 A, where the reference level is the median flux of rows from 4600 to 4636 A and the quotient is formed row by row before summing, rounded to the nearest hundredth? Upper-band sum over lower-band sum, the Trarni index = 0.95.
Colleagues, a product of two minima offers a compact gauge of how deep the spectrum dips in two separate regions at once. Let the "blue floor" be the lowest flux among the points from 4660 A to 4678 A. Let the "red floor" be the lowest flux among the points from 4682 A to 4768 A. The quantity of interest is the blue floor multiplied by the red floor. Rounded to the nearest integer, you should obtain 81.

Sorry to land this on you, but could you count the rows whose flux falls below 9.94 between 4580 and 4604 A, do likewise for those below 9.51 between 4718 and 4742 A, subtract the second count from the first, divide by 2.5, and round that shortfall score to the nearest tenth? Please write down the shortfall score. 3.2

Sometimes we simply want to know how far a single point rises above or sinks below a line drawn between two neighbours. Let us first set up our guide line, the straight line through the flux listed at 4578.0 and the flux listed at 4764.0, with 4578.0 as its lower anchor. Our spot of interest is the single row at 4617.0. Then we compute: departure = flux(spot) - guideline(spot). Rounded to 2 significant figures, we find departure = 1.3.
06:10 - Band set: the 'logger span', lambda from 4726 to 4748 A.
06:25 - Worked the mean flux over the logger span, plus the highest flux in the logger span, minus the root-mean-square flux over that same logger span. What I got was 10.3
